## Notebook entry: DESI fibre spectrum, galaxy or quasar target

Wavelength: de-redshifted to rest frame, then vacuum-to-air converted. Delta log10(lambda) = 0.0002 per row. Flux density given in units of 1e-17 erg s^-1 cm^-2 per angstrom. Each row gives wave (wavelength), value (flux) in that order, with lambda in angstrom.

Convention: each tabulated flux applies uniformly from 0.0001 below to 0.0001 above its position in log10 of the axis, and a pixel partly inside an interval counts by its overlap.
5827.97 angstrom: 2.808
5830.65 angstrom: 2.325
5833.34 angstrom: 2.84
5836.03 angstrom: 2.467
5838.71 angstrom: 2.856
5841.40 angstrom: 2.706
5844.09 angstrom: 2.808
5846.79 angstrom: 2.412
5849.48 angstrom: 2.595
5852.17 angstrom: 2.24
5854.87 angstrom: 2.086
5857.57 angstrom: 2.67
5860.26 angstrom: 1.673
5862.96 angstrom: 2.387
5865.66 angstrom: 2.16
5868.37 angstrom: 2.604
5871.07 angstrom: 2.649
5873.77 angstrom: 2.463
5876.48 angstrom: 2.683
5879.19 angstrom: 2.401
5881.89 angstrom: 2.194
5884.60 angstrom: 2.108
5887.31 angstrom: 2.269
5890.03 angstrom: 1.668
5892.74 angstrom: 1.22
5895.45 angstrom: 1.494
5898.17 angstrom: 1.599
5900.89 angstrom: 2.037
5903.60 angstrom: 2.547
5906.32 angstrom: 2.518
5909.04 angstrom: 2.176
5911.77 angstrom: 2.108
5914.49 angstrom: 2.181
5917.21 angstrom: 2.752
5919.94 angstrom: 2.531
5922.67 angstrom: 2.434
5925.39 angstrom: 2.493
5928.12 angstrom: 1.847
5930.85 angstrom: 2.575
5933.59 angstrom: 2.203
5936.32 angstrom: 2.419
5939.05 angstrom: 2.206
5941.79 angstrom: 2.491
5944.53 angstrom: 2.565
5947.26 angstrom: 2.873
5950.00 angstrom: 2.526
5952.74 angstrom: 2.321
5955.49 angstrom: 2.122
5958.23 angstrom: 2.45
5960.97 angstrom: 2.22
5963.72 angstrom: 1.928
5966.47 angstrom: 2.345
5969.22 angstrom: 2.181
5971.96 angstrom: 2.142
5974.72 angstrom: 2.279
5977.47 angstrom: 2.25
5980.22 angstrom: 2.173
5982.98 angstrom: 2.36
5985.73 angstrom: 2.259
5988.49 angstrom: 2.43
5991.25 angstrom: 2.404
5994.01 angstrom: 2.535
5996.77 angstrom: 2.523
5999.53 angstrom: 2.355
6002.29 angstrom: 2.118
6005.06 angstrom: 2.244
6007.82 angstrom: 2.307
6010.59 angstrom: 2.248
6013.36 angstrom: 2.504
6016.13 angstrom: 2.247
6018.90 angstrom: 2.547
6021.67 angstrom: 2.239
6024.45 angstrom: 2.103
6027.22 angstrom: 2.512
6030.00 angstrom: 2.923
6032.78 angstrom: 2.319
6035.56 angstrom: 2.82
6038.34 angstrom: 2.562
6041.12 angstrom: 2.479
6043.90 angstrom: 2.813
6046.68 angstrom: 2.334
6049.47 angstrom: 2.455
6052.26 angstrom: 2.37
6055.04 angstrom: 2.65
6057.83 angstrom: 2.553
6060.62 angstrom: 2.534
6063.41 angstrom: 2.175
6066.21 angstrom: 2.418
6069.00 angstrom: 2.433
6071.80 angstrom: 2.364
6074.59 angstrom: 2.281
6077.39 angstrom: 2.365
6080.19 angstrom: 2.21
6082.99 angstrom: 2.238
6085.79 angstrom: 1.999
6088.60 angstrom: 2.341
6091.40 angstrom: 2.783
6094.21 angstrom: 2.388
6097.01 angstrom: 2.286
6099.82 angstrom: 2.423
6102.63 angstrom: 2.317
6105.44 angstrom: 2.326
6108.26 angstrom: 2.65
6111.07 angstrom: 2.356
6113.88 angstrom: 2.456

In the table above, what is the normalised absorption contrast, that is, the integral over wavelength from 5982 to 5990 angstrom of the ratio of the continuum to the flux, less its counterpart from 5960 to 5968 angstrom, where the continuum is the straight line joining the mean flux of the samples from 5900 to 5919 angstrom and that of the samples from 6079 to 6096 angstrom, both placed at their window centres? -0.7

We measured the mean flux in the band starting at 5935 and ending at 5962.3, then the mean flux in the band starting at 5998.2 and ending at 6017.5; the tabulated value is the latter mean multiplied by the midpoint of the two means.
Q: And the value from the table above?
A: 5.39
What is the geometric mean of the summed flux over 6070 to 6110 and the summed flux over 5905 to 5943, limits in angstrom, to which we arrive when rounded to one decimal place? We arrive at 33.0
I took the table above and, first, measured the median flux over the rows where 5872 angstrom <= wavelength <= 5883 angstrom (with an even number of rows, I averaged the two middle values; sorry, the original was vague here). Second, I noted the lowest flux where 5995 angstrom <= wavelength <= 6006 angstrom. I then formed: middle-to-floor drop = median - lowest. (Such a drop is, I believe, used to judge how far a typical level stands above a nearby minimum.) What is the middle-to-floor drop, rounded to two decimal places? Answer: 0.31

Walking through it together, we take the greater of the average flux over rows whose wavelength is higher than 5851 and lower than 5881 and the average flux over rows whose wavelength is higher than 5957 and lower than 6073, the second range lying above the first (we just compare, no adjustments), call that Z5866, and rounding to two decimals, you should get 2.38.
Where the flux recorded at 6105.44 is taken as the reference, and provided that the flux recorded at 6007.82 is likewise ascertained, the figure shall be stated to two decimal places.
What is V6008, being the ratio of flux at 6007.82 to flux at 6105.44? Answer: 0.99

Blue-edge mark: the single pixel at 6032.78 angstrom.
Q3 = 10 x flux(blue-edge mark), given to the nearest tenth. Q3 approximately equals 23.2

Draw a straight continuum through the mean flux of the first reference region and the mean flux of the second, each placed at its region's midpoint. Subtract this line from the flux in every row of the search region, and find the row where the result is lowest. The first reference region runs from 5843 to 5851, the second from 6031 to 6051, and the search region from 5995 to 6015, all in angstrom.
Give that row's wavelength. 6002.29 angstrom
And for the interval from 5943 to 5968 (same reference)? 5963.72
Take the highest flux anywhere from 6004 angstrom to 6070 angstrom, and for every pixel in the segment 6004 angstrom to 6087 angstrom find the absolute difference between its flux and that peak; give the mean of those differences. 0.51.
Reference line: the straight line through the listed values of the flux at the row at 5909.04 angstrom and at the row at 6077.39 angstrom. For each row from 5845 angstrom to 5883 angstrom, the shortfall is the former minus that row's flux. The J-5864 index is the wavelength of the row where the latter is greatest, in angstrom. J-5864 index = 5860.26 angstrom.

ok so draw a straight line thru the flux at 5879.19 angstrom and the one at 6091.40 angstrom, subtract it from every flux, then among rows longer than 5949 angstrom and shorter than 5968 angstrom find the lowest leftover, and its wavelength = 5963.72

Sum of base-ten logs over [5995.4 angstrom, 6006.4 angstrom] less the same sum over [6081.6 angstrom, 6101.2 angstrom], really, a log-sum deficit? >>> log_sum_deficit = -1.1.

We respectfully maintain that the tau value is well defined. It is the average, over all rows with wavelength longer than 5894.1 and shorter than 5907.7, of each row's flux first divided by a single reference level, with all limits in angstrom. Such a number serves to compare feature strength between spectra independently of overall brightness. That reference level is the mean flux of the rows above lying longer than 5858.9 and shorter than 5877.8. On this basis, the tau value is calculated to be 0.86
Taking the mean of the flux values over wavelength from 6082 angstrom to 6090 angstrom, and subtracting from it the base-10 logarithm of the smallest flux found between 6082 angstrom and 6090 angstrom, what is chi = 1.89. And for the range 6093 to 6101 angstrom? 2.01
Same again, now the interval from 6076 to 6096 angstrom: 2.03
